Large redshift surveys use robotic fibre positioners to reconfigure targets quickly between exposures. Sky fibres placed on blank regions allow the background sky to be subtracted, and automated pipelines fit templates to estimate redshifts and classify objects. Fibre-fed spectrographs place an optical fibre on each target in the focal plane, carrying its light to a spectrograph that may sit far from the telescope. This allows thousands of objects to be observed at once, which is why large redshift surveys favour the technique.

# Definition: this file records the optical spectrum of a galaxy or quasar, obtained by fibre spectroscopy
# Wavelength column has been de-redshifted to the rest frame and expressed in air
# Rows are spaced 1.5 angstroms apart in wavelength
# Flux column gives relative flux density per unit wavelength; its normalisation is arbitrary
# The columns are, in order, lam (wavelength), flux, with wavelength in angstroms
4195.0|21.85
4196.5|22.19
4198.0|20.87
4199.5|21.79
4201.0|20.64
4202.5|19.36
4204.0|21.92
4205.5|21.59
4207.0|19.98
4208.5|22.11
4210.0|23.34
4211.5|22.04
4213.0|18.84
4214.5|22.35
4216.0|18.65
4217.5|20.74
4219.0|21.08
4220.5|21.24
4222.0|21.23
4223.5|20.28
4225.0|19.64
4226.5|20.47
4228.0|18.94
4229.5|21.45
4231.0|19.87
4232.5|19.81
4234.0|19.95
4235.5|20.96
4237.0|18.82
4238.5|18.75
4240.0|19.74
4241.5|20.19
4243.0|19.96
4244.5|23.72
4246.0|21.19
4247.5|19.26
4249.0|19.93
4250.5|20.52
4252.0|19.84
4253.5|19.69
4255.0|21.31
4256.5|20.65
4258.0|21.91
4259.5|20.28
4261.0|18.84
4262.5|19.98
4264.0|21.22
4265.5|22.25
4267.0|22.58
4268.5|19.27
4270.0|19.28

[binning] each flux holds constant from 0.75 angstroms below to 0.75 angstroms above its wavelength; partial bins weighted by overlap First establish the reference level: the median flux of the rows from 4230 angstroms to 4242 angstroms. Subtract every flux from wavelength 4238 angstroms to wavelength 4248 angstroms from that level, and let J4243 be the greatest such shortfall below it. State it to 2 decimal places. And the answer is 1.09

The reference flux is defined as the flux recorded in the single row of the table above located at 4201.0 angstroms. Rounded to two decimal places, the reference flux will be 20.64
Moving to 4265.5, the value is 22.25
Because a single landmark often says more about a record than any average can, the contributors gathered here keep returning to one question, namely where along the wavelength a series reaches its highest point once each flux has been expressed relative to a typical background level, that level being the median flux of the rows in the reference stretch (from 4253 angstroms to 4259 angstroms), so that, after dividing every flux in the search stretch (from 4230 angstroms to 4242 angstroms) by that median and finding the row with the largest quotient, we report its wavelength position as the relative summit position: 4235.5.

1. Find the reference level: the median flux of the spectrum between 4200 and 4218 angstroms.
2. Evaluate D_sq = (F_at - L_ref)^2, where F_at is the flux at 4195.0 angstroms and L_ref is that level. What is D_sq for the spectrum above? 0.5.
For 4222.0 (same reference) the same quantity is 0.0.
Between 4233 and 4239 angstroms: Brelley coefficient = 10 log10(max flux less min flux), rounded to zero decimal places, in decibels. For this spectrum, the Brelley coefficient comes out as 3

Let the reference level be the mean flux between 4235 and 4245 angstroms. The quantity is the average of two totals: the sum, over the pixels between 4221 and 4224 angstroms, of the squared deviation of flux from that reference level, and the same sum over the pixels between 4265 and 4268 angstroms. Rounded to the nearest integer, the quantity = 5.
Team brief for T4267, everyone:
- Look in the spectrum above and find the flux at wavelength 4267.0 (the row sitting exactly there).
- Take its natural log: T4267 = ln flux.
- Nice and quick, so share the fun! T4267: 3.12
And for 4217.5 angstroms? 3.03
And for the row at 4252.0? 2.99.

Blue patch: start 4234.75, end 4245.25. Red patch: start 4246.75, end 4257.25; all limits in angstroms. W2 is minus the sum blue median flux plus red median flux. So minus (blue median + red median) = -39.9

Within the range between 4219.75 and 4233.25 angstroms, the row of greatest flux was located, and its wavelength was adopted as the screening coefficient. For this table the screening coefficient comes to 4229.5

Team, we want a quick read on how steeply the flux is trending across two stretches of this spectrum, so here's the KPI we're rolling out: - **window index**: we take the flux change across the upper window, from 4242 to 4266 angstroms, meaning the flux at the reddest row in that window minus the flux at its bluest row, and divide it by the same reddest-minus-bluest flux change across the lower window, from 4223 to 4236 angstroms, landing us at 3.4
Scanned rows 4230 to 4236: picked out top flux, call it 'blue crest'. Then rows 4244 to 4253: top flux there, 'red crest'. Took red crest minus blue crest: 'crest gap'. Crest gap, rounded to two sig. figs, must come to 2.8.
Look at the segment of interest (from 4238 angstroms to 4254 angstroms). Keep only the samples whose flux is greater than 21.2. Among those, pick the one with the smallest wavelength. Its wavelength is 4244.5 angstroms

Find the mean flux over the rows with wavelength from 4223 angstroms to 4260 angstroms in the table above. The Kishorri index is 20.3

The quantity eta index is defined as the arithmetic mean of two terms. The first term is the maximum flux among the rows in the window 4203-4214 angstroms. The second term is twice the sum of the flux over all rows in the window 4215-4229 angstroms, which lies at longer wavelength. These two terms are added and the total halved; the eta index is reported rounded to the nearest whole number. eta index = 194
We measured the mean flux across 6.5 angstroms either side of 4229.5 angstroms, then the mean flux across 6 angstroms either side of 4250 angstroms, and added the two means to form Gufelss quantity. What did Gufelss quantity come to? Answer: 40.8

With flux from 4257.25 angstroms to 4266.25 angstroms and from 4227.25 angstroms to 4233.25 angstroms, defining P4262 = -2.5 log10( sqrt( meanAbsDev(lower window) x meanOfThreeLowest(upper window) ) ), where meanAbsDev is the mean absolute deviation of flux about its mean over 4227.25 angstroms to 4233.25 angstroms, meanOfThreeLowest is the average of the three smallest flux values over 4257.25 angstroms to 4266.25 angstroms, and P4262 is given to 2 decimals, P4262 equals -1.44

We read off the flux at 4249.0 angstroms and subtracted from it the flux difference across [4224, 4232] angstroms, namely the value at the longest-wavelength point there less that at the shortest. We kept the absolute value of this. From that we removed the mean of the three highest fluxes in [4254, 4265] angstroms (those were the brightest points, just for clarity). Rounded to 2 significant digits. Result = -1.8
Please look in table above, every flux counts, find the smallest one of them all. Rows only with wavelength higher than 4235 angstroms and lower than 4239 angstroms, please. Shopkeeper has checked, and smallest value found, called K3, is 18.75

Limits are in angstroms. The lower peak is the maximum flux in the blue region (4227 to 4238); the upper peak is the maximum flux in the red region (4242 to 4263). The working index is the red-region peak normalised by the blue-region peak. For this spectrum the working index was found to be 1.11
